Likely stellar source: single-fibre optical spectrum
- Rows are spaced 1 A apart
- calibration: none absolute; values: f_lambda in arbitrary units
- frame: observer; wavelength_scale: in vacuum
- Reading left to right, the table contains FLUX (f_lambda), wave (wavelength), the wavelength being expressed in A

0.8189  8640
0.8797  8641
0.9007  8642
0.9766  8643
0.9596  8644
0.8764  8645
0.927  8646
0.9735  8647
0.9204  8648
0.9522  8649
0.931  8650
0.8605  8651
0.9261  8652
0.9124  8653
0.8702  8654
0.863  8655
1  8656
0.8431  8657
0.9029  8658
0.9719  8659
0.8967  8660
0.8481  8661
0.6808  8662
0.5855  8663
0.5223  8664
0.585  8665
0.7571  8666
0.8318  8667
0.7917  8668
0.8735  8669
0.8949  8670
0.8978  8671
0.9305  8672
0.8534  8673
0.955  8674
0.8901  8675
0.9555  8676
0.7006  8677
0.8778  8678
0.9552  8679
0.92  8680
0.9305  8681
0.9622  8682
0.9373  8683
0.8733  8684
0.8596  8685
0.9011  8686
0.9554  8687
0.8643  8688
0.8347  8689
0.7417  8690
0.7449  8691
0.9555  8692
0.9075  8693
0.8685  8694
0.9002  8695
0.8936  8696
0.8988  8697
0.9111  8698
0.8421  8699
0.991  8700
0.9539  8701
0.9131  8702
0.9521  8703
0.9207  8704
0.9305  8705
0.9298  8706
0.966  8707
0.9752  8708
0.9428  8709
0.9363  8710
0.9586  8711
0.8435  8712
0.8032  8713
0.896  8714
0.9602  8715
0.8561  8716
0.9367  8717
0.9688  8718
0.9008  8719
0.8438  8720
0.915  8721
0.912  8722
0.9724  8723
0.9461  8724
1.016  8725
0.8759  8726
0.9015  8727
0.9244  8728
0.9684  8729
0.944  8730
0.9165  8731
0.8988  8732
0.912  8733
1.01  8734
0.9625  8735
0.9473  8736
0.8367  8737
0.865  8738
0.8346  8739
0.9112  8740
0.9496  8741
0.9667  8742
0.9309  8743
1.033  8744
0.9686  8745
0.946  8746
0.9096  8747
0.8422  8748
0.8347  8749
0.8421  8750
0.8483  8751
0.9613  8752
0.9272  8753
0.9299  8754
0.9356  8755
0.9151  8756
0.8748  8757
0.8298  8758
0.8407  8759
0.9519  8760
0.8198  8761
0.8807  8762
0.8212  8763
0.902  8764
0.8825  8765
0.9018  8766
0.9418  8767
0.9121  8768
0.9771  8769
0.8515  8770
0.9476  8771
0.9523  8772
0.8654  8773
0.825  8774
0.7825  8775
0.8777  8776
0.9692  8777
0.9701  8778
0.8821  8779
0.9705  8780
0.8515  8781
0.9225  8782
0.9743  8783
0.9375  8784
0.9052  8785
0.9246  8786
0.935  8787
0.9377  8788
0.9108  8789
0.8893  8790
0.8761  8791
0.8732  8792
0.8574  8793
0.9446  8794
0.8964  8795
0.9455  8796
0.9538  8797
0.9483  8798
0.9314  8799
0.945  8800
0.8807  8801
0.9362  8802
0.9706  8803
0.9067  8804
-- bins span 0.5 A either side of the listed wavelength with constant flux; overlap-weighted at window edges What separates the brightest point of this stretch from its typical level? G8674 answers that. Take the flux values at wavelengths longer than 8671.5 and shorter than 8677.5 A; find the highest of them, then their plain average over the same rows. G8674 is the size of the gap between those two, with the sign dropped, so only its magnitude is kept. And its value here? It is 0.075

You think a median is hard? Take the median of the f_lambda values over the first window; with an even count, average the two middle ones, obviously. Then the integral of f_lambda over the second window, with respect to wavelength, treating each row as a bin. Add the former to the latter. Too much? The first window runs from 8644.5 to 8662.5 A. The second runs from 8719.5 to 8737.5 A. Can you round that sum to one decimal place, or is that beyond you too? 17.6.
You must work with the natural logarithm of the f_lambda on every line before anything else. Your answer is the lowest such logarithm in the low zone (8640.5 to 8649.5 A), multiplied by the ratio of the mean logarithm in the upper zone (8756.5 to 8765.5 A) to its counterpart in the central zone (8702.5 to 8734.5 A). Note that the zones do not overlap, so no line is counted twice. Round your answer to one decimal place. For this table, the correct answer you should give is -0.2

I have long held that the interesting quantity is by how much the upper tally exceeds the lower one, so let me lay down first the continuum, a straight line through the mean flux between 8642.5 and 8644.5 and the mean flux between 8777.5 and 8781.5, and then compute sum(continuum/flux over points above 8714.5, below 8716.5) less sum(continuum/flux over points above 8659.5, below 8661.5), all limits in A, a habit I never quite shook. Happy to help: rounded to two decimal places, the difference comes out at -0.13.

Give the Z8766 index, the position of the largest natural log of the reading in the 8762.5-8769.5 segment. 8769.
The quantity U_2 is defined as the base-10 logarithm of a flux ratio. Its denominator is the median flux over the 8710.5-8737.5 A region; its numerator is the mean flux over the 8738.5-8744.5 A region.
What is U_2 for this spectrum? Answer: 0.010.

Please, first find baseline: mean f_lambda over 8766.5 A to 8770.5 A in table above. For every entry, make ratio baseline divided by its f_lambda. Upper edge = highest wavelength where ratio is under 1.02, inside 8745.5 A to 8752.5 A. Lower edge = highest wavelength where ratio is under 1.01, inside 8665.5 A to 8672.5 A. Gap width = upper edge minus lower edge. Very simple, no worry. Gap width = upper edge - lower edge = 80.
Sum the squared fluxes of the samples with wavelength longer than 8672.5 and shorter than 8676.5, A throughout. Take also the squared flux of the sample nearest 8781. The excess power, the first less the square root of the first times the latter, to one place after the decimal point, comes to 1.8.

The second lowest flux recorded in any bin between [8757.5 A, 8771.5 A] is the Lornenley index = 0.8212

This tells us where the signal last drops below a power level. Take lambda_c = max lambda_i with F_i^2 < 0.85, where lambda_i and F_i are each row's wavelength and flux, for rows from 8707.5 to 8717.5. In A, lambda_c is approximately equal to 8716 A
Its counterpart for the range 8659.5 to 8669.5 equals 8669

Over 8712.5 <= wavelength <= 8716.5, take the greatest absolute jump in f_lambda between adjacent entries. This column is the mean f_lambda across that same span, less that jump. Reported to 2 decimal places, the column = 0.77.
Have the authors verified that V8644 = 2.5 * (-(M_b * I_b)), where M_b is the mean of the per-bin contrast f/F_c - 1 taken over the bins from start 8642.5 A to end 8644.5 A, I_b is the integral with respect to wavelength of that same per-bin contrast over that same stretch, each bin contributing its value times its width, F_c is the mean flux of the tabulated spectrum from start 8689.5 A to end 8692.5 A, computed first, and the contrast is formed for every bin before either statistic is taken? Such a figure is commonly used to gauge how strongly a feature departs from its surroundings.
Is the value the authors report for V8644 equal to -0.18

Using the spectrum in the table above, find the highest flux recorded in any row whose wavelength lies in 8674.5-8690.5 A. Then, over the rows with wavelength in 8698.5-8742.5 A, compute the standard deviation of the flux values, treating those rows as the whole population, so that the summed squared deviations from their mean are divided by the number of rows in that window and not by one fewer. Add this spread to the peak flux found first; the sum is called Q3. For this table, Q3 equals 1.01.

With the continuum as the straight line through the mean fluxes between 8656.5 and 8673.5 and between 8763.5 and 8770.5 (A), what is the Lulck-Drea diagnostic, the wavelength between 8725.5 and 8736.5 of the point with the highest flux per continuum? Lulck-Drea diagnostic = 8734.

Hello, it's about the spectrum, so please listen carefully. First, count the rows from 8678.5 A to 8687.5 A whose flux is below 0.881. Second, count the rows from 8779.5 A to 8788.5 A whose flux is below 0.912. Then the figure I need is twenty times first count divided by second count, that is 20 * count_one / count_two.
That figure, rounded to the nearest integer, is 20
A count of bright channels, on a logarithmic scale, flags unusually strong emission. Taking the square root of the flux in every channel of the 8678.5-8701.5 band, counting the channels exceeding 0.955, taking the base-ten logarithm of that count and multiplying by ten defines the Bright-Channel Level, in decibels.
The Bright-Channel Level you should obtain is 10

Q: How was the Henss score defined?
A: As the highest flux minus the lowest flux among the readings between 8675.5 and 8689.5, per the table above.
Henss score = 0.26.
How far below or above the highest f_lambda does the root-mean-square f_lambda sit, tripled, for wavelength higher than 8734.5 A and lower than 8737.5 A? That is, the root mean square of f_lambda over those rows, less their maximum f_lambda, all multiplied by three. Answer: -0.14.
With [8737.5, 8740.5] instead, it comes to -0.12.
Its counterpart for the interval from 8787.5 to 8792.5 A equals -0.12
